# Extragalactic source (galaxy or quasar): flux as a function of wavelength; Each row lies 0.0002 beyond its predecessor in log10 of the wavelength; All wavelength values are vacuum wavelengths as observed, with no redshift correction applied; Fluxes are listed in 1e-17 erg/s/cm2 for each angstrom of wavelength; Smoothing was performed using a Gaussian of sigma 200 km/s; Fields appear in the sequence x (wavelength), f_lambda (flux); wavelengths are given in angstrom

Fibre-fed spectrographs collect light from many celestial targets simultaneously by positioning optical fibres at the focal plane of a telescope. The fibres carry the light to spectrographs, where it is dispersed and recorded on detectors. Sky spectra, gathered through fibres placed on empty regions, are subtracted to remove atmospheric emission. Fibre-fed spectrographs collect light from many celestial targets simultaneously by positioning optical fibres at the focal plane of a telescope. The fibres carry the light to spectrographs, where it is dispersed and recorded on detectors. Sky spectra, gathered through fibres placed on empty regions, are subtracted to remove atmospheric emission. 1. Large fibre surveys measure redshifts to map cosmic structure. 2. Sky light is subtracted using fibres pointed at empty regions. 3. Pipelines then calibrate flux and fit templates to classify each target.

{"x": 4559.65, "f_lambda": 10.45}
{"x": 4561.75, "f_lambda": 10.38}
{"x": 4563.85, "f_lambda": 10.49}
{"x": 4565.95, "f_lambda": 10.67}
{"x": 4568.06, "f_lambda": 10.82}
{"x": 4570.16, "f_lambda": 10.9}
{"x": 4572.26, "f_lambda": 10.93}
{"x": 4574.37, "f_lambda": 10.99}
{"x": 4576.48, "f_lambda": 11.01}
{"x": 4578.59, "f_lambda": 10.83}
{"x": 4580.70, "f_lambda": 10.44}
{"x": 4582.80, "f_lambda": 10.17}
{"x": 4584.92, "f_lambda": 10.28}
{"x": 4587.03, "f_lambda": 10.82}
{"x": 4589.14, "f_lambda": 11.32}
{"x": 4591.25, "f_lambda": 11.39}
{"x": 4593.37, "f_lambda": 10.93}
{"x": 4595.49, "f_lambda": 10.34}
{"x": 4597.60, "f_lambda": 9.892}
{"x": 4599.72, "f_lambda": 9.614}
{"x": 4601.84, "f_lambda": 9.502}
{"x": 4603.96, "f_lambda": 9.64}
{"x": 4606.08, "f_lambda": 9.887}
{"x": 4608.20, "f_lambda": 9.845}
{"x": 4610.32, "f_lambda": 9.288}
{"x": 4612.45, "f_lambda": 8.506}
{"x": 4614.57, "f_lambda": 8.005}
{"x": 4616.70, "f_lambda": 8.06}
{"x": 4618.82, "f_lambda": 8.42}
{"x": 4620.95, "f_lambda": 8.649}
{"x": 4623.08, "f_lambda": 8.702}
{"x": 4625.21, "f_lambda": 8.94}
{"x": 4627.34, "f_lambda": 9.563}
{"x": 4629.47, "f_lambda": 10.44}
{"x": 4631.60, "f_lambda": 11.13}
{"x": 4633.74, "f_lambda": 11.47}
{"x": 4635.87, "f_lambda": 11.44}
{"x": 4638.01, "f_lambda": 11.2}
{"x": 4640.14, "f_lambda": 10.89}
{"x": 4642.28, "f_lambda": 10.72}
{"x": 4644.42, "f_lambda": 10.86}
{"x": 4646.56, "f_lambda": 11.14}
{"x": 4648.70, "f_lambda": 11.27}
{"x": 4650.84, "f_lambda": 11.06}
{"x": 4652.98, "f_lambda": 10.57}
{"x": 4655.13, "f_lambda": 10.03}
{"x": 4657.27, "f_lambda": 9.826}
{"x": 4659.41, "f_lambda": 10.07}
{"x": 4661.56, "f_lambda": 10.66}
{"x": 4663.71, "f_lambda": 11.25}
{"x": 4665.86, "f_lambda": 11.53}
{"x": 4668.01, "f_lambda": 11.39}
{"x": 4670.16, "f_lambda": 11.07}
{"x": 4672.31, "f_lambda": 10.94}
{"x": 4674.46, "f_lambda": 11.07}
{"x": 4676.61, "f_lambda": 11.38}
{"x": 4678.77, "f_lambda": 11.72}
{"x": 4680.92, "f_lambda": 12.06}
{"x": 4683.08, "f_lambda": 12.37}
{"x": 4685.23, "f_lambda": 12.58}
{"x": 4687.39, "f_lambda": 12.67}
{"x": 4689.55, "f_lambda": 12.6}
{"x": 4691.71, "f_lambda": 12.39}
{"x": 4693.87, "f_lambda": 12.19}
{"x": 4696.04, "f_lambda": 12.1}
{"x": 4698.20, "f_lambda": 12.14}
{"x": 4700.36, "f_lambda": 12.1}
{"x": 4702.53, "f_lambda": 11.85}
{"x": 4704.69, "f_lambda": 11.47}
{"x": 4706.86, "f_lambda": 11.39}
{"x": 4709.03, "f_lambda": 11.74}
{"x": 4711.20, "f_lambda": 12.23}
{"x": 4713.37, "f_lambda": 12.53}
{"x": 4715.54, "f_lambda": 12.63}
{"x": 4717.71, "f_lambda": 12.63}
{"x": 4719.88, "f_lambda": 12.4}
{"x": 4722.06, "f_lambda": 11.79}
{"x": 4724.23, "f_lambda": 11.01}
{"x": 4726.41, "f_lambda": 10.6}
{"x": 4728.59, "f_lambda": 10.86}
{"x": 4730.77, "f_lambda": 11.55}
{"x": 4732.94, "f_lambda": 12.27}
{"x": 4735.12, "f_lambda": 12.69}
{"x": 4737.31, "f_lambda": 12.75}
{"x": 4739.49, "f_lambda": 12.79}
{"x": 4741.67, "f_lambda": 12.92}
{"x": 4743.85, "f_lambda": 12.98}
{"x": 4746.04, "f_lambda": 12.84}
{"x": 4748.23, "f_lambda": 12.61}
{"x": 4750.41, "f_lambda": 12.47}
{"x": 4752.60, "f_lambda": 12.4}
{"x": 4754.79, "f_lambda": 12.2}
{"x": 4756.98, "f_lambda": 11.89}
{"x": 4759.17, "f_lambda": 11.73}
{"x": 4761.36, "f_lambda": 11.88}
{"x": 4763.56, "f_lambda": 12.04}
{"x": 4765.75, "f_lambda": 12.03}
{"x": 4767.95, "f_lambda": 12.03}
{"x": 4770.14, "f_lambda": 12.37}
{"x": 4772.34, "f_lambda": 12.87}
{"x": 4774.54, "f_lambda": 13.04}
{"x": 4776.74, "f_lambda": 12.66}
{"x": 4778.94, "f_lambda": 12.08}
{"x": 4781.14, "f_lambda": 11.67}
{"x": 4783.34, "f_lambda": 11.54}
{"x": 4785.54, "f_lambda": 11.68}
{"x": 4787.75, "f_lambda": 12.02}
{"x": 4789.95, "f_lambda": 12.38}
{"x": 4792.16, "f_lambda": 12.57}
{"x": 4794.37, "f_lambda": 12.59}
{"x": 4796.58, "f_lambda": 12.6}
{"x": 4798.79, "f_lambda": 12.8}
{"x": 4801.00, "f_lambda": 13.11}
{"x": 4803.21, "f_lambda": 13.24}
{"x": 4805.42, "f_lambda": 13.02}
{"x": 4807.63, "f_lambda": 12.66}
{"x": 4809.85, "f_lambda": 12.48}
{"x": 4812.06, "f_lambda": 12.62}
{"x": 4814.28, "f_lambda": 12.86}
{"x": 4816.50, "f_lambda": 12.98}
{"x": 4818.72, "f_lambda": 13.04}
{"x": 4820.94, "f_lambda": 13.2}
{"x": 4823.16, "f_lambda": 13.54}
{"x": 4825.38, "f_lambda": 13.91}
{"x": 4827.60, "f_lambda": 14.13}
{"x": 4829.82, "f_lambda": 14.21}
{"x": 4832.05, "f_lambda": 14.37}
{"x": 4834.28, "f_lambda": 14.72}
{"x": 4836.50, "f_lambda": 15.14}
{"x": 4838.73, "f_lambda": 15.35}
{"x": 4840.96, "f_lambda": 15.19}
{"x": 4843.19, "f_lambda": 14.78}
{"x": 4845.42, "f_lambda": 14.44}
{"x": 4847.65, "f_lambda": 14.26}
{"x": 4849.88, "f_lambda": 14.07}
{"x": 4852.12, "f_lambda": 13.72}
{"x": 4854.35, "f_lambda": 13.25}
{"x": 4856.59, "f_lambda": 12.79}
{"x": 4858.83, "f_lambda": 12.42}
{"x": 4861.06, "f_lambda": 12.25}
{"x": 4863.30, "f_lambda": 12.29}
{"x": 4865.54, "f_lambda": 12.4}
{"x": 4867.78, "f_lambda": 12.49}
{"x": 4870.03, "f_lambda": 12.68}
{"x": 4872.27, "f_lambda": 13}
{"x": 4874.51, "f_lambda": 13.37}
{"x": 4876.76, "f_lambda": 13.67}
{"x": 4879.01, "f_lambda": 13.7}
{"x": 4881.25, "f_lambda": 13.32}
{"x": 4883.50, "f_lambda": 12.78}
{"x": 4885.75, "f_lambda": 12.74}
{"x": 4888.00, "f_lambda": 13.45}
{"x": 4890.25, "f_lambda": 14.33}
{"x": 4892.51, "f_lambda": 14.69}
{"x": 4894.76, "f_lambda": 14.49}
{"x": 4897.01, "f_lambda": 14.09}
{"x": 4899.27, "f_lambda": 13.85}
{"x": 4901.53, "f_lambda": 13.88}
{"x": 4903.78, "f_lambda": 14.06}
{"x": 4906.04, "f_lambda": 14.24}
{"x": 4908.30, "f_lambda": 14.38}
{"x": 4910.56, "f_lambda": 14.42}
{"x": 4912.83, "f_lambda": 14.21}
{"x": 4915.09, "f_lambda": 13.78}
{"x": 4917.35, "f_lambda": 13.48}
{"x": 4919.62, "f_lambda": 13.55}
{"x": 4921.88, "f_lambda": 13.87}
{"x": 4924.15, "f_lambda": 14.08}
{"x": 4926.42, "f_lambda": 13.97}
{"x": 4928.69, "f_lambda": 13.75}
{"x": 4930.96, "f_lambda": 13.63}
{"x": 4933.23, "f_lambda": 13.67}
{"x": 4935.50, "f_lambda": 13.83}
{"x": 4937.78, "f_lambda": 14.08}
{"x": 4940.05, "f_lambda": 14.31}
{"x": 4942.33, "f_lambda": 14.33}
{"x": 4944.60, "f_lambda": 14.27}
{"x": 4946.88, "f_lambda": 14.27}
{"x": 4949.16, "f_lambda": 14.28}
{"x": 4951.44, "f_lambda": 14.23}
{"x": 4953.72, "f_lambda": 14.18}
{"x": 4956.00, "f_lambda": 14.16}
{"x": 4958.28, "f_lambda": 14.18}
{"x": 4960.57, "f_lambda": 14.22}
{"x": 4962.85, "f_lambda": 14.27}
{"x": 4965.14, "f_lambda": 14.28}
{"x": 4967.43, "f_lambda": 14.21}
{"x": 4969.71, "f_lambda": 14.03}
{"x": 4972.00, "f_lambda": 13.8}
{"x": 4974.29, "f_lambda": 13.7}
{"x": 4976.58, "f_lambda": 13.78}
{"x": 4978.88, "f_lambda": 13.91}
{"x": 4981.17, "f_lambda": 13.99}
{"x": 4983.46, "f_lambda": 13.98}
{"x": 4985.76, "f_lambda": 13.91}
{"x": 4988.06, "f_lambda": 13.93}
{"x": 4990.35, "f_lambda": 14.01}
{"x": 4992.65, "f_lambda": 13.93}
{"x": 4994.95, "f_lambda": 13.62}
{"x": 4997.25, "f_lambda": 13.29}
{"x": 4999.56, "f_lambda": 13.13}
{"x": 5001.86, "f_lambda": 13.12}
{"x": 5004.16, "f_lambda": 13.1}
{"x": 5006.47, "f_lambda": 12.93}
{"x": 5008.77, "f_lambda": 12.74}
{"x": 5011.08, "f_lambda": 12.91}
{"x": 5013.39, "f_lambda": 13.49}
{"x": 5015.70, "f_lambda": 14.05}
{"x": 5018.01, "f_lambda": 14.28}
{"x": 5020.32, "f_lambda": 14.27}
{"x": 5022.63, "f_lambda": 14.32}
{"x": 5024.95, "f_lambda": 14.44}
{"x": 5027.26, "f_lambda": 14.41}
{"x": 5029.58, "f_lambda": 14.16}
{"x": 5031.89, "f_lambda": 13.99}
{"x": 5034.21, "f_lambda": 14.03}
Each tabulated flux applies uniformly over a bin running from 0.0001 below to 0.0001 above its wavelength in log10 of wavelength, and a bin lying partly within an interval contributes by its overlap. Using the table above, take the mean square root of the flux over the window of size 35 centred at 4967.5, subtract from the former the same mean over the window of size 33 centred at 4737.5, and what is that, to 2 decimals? 0.26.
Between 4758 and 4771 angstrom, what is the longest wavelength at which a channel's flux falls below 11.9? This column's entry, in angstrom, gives 4761.36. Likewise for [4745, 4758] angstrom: 4756.98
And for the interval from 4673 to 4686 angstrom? 4678.77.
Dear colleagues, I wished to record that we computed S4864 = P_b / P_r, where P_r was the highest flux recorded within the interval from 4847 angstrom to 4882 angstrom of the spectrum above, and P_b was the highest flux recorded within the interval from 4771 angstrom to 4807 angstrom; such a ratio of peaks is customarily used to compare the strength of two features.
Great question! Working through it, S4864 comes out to 0.93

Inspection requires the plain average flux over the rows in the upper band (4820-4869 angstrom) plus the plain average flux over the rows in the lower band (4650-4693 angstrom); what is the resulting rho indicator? 25.1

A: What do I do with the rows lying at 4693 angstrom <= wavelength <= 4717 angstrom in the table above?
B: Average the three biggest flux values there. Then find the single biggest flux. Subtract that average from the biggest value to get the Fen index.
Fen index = 0.17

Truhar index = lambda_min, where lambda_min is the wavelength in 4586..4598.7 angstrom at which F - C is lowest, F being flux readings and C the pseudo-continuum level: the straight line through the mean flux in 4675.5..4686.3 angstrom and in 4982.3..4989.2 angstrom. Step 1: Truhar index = 4597.60 angstrom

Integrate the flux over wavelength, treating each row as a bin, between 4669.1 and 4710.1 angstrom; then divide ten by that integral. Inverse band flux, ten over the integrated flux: 0.0205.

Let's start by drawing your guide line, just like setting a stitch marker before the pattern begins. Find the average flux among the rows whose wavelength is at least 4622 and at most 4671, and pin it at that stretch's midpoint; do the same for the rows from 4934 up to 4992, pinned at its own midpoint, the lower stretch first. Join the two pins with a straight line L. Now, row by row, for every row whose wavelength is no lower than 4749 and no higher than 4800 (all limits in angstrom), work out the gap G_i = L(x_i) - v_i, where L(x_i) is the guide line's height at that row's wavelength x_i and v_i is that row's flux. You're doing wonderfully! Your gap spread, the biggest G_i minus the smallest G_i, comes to 1.6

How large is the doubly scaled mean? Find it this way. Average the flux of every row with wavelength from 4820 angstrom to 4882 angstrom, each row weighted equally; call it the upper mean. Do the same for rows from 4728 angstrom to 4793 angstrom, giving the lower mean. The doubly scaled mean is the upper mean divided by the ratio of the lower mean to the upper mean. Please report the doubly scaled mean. 15.2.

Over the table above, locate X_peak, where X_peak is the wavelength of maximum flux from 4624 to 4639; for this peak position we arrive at 4633.74 angstrom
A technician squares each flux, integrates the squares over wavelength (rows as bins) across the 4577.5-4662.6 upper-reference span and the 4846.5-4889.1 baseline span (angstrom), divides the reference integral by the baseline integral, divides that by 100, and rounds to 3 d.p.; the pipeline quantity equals 0.012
